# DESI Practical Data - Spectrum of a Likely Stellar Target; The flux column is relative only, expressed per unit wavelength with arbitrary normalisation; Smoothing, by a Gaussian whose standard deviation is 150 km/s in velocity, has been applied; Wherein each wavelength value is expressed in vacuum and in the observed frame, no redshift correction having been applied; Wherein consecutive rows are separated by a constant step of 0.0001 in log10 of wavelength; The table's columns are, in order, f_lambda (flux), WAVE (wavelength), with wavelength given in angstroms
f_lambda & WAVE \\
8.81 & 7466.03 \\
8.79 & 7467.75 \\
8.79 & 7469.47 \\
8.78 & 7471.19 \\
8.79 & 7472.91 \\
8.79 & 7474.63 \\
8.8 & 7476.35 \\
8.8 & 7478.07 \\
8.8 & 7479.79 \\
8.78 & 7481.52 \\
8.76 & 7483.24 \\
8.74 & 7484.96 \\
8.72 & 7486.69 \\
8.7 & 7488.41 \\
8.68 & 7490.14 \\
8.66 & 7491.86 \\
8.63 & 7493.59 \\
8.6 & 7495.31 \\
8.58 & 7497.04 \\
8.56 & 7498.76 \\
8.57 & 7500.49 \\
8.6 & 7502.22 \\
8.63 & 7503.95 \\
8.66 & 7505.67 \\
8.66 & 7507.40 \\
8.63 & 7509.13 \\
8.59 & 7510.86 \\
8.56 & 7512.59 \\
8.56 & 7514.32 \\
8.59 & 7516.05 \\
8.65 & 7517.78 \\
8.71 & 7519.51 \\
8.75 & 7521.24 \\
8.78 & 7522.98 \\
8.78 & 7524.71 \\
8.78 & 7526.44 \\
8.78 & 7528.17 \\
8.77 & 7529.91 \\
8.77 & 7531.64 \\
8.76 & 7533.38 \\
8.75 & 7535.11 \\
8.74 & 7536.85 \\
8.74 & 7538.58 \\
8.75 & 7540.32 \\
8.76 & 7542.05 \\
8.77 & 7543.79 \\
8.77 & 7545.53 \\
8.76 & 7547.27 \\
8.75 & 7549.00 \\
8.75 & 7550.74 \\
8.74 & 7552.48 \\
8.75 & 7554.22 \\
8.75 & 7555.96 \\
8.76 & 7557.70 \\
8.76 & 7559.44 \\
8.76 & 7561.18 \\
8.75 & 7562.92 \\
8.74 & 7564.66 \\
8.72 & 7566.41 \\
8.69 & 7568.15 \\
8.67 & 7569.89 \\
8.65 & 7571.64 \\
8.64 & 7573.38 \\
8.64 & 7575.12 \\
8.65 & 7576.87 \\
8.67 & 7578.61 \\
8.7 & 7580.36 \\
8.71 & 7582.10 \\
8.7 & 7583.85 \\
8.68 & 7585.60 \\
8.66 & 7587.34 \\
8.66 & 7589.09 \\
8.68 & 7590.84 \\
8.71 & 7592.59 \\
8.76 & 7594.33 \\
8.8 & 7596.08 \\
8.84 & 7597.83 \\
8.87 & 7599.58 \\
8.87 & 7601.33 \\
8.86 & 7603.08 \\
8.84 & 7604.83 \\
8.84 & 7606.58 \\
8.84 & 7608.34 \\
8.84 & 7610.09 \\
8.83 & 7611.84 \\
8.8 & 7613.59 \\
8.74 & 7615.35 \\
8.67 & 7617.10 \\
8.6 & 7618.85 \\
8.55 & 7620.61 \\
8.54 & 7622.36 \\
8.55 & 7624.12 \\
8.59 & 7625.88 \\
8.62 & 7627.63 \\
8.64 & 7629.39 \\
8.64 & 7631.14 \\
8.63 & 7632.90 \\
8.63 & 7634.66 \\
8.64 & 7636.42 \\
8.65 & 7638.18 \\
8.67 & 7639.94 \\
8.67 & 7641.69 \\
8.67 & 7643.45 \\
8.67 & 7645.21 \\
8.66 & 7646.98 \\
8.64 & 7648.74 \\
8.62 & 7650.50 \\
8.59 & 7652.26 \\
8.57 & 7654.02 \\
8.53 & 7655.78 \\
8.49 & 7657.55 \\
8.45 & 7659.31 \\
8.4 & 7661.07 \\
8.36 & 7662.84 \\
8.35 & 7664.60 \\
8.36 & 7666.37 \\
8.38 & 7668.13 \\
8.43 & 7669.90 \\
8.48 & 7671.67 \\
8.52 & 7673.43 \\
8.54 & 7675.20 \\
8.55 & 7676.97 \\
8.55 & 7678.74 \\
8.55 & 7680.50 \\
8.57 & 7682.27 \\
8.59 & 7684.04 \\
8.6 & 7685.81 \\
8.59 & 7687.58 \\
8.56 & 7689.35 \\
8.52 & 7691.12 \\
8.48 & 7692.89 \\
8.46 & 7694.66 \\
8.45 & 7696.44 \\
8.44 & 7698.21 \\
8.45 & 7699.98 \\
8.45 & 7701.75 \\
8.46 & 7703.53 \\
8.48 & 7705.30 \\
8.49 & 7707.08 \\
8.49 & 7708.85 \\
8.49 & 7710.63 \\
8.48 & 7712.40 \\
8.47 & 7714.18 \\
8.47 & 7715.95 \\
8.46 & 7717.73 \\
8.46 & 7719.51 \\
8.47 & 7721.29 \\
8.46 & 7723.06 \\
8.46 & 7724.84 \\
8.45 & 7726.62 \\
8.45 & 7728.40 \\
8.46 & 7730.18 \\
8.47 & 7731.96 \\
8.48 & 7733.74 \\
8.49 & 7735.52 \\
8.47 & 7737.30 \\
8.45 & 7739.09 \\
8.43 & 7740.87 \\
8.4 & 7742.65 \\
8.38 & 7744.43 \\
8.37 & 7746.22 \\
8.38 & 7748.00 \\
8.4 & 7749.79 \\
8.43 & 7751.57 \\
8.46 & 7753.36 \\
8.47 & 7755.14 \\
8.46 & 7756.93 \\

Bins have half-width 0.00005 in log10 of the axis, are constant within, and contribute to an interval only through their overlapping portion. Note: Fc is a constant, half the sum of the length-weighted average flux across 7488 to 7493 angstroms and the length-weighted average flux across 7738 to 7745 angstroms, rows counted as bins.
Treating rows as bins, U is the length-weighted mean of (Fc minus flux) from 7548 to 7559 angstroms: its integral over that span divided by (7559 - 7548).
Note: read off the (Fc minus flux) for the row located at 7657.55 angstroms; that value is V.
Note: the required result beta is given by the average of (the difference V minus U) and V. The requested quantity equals 0.16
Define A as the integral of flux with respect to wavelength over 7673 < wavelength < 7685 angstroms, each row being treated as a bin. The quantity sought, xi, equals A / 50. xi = 2.1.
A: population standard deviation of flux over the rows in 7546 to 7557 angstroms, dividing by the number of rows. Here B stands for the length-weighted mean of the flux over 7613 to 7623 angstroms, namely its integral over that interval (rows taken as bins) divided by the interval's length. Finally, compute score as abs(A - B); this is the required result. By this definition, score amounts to 8.64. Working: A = 0.006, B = 8.65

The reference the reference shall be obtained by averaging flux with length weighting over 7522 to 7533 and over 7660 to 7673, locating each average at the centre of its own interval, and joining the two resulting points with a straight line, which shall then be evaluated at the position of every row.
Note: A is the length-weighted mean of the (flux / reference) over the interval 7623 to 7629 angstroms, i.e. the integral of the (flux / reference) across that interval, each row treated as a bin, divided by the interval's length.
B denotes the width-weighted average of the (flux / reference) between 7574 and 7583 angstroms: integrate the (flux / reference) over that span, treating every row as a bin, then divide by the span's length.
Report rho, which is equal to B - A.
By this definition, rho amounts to -0.004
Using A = 1.01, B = 1.00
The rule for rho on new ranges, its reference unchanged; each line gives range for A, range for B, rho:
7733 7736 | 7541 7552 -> -0.028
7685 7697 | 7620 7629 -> -0.015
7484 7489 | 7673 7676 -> 0.035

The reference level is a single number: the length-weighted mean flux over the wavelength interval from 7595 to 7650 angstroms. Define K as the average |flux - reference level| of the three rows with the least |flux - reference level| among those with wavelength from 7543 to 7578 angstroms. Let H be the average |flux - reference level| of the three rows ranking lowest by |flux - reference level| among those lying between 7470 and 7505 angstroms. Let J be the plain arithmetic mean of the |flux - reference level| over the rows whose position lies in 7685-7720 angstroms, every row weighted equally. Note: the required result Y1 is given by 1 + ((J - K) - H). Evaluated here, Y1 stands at 1.18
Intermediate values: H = 0.015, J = 0.22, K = 0.022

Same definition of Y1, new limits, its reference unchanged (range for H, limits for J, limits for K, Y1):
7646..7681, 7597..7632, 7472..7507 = 1.04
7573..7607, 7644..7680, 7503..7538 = 1.16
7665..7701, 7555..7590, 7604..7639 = 0.88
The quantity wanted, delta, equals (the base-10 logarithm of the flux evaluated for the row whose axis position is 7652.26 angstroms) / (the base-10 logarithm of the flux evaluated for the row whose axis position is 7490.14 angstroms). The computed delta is 0.995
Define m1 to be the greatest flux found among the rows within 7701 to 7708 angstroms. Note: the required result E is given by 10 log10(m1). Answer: 9.29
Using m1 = 8.49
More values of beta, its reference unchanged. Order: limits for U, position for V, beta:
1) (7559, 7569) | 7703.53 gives 0.18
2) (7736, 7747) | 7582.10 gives -0.23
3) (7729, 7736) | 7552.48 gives -0.23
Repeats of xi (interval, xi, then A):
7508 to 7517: 1.5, 77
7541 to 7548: 1.2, 61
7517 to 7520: 0.5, 26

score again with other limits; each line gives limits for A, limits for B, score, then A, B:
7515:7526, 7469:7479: 8.73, 0.070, 8.80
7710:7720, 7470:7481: 8.78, 0.011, 8.79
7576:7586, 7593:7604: 8.81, 0.021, 8.83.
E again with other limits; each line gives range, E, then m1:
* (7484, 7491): 9.42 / 8.74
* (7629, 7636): 9.37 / 8.64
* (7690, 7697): 9.30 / 8.52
